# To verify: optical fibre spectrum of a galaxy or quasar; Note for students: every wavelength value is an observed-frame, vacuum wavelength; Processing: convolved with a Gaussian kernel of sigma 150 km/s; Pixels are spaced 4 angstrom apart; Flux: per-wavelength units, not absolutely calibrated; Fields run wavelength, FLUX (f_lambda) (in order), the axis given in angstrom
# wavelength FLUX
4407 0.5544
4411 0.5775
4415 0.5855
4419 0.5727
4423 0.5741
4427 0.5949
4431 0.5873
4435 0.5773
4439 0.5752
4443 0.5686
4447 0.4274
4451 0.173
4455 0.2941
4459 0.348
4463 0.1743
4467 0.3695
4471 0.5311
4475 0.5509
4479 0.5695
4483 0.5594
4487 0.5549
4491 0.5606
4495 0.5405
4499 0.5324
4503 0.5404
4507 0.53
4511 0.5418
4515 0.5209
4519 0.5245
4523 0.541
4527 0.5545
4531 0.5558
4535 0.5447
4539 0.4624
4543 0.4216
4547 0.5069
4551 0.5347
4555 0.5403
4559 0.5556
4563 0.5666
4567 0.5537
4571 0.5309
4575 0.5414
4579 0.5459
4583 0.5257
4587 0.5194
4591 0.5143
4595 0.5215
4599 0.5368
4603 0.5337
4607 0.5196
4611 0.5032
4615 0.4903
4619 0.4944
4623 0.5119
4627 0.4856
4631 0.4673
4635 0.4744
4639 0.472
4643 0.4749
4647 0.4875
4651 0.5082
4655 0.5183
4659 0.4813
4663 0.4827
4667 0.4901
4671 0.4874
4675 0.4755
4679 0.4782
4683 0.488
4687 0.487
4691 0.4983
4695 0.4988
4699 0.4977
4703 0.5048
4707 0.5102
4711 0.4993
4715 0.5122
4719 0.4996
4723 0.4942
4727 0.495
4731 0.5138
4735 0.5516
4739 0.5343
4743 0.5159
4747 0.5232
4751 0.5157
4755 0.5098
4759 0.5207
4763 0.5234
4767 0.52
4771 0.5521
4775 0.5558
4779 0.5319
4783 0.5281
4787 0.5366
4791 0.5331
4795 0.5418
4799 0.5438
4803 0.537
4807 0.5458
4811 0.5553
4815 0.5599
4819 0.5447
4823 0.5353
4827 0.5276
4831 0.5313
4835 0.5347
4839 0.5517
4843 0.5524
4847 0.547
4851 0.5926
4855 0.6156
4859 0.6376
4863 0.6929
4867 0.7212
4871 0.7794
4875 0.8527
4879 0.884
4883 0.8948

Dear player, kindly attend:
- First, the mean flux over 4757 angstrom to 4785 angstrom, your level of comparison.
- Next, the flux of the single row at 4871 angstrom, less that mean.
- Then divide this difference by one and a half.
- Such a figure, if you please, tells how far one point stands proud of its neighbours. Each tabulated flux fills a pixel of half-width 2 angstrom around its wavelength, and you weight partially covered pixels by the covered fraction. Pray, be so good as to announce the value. 0.16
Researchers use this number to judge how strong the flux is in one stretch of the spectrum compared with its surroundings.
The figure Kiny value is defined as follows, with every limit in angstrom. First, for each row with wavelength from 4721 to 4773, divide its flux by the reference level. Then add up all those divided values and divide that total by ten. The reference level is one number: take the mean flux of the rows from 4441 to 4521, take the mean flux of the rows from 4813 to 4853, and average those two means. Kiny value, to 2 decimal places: 1.33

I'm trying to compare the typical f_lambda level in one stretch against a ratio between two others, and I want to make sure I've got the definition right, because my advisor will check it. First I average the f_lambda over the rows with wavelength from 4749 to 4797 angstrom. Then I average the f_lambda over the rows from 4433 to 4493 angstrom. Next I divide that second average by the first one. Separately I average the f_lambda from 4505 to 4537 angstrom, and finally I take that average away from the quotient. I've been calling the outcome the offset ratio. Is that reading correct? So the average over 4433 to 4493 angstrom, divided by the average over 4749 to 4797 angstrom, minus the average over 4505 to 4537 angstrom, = 0.32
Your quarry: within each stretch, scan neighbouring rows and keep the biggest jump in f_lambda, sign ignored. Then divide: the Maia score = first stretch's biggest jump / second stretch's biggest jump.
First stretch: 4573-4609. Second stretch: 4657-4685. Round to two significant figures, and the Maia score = 1.7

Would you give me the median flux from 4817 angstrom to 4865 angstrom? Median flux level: 0.549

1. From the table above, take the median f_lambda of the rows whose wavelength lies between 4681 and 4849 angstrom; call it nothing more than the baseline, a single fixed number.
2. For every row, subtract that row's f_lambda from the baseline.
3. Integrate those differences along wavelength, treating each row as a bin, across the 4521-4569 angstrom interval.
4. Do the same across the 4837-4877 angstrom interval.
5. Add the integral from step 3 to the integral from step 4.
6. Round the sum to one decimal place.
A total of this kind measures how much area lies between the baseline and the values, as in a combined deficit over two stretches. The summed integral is -5.1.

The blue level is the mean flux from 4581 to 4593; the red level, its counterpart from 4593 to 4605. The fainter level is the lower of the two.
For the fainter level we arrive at 0.52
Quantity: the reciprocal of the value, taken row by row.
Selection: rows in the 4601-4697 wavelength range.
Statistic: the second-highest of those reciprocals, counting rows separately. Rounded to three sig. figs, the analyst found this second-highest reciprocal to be 2.12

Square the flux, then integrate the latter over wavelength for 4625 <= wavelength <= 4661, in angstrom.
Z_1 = 8.5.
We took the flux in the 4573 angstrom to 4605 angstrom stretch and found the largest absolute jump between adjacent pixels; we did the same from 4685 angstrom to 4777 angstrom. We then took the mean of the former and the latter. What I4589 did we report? 0.029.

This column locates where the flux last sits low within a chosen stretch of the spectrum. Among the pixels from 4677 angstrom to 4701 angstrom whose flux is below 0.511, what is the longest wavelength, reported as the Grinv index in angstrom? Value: 4699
